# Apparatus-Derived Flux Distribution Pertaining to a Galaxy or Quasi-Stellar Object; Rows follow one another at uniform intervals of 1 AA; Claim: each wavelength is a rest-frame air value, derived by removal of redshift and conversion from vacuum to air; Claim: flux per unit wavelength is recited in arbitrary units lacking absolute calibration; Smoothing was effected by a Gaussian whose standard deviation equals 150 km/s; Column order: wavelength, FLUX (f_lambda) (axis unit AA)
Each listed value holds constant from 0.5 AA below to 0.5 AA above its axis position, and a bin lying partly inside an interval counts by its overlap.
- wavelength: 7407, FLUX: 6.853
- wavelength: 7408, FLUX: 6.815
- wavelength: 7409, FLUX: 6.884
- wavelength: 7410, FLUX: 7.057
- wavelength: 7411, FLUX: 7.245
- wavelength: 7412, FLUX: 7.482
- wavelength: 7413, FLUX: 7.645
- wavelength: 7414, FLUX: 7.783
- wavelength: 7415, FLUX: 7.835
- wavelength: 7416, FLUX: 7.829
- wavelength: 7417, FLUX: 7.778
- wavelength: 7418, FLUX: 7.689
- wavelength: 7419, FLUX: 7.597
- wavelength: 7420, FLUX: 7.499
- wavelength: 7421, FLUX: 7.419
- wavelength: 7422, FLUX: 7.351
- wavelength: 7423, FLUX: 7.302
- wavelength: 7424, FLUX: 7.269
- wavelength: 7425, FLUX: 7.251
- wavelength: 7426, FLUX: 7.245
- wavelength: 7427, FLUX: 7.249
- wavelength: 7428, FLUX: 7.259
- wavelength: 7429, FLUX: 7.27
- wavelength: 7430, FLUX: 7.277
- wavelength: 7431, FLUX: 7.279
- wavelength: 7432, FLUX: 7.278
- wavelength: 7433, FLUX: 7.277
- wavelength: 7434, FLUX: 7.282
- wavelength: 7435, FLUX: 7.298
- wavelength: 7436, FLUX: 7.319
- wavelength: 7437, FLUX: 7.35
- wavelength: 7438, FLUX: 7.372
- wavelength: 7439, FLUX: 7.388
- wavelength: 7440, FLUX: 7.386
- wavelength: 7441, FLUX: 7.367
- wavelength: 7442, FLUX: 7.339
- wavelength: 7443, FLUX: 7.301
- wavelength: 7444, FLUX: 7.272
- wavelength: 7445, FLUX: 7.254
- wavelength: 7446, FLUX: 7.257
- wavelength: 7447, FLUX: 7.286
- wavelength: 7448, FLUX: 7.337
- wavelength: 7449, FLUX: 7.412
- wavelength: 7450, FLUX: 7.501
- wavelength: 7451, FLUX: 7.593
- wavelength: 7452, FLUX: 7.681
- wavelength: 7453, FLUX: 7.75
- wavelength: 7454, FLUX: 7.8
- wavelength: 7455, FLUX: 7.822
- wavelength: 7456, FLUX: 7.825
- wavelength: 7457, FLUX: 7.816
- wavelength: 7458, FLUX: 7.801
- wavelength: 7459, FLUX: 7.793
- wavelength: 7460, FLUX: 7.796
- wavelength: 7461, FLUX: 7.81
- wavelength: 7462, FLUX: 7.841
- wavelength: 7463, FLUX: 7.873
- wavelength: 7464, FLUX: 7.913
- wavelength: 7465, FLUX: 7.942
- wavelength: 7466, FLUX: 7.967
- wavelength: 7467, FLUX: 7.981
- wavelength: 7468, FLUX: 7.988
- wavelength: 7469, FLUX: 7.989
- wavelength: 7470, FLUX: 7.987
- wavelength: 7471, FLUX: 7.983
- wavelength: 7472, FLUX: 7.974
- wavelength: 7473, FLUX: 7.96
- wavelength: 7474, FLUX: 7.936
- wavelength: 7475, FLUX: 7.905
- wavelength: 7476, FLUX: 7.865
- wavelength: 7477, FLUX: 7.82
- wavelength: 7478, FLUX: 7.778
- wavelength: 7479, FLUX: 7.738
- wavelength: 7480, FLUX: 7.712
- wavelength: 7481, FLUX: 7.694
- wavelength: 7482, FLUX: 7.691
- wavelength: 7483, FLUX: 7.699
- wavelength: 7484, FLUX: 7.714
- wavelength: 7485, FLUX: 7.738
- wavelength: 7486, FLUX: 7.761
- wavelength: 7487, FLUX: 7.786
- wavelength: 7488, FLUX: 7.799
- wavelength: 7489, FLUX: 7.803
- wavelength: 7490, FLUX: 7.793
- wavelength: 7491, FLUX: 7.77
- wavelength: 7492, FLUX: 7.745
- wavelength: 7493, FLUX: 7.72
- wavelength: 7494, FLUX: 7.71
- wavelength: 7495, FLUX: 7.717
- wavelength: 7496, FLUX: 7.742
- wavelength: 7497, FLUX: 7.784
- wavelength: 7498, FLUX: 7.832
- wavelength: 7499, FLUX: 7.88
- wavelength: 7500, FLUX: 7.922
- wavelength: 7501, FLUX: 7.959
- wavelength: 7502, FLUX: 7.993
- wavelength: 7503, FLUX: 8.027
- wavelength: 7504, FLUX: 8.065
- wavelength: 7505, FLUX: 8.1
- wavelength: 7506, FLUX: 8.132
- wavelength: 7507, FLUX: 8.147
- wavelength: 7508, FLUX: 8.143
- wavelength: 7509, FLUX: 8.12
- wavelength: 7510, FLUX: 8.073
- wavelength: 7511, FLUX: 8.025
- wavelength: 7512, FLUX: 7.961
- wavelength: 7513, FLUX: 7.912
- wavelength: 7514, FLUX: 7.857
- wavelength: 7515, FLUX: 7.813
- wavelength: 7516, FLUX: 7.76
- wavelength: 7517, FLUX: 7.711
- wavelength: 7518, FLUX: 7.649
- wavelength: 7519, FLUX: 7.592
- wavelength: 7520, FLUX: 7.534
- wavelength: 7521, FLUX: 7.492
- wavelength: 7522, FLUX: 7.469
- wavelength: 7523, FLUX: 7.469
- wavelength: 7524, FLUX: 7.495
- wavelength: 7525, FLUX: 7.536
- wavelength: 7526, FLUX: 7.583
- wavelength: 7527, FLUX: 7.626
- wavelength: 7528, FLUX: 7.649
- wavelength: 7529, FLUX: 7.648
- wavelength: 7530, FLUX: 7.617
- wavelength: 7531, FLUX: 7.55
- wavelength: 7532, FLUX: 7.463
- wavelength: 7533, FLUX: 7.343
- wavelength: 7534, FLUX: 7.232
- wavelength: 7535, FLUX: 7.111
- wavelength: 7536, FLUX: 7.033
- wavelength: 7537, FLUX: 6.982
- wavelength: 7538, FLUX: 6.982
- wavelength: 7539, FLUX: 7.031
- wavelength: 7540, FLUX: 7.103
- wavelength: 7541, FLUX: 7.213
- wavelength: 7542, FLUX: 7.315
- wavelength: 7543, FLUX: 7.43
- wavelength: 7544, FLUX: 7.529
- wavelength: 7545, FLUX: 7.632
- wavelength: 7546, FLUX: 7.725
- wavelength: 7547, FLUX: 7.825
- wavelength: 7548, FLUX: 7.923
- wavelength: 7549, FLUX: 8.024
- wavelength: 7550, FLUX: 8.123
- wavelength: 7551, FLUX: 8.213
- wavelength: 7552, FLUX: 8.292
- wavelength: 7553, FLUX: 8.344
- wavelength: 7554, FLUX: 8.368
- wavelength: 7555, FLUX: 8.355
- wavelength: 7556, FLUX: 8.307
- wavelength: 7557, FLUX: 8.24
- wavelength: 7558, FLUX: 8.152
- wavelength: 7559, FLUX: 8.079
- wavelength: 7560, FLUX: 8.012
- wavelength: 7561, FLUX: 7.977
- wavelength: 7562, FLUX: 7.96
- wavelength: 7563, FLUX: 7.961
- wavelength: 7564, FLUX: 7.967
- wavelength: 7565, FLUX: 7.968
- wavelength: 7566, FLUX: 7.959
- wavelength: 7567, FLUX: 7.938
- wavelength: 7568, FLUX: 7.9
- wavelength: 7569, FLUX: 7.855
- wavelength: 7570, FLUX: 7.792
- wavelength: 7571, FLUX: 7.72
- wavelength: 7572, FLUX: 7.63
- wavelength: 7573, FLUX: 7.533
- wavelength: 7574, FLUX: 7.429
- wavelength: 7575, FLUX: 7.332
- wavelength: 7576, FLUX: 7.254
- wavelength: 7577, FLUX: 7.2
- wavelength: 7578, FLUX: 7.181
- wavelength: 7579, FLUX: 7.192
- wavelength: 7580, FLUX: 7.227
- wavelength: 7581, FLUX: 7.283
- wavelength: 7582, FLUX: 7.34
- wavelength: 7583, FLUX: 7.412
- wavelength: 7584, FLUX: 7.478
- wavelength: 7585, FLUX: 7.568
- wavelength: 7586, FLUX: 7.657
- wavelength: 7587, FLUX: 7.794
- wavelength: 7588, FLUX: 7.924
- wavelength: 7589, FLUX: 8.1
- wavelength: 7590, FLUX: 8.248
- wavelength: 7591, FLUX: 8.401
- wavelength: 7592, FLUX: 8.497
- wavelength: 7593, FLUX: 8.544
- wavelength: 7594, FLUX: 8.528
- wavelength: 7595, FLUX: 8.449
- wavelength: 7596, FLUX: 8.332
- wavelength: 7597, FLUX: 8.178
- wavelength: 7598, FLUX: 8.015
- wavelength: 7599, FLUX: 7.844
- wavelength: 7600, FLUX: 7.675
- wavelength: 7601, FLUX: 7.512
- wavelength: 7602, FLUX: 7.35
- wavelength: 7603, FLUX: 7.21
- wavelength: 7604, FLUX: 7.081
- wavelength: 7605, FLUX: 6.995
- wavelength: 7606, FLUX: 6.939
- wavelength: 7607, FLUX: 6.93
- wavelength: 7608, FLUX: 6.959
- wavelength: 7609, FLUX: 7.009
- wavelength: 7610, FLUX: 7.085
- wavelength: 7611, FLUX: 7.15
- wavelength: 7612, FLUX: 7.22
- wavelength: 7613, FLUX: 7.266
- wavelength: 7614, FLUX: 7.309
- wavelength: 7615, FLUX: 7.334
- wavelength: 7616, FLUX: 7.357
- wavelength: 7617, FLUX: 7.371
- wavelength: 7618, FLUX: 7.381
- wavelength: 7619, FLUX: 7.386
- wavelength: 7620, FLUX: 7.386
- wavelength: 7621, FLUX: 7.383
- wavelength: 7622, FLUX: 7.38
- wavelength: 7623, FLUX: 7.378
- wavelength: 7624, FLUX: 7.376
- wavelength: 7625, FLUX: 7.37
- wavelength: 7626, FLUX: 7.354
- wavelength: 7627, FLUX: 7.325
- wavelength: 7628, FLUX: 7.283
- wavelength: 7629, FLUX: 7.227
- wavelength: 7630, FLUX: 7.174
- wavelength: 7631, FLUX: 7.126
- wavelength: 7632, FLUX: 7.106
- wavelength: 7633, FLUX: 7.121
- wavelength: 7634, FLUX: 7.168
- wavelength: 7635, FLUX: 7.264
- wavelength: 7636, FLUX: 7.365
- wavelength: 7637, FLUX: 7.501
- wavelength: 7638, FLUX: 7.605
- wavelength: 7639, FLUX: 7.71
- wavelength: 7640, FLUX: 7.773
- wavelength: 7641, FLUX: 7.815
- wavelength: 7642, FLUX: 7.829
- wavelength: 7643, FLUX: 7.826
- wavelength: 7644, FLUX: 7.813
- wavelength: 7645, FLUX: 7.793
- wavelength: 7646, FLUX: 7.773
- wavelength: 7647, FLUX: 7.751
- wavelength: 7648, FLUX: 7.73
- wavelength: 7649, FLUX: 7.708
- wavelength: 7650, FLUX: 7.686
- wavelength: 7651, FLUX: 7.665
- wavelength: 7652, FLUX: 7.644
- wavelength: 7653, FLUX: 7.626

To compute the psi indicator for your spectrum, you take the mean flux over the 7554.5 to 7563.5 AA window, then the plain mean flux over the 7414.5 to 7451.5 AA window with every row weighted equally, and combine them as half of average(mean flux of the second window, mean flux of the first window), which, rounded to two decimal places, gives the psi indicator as 3.88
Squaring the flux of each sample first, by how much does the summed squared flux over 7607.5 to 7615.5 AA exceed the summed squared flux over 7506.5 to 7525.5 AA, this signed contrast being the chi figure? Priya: -739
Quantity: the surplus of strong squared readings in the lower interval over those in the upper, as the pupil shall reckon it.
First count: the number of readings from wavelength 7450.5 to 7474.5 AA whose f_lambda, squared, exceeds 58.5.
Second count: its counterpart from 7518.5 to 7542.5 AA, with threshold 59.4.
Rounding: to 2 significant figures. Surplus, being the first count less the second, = 23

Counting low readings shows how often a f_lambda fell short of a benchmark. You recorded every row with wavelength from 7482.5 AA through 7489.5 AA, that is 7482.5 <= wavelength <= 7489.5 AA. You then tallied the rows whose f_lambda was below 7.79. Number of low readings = 5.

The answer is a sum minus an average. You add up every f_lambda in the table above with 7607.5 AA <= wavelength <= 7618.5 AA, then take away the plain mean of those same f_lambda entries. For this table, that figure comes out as 72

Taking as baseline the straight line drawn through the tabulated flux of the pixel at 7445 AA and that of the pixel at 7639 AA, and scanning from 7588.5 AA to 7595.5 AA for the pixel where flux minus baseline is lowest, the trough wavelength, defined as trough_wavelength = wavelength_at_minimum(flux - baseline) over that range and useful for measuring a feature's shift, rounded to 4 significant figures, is 7589 AA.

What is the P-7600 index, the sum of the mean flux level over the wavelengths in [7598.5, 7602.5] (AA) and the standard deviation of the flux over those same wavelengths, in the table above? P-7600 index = 7.8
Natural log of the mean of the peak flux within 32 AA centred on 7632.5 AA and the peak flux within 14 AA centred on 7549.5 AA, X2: 2.09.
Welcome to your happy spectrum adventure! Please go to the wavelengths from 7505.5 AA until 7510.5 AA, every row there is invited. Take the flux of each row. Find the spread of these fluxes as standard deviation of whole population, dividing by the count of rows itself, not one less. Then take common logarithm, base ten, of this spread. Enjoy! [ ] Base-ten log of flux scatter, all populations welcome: -1.57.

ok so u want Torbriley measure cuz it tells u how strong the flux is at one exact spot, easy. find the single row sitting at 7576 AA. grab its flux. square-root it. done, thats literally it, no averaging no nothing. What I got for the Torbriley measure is 2.69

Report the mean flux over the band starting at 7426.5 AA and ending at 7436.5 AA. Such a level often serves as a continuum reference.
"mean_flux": 7.28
